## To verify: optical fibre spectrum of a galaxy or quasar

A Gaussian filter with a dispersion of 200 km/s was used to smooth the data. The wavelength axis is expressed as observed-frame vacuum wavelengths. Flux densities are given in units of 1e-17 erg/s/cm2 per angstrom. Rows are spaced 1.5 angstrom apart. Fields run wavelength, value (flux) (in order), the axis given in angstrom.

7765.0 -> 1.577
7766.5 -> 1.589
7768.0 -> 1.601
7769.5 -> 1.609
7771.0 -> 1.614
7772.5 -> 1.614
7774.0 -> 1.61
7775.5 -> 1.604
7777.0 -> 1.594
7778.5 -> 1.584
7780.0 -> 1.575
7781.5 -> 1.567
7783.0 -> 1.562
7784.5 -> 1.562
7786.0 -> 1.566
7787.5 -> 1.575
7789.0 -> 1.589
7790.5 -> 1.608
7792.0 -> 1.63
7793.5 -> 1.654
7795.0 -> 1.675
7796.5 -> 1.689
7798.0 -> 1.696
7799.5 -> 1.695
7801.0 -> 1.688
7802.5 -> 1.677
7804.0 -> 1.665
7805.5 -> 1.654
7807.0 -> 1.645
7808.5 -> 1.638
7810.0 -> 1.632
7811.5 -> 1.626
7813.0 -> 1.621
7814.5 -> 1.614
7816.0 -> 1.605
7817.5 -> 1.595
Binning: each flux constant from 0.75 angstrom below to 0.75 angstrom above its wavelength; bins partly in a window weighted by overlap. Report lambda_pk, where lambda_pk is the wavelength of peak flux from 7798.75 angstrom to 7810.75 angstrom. 7799.5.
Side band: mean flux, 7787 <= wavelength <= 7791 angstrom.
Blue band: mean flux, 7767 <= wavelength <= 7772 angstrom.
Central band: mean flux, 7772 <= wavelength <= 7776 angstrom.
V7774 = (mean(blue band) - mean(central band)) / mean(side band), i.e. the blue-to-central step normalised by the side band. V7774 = -0.001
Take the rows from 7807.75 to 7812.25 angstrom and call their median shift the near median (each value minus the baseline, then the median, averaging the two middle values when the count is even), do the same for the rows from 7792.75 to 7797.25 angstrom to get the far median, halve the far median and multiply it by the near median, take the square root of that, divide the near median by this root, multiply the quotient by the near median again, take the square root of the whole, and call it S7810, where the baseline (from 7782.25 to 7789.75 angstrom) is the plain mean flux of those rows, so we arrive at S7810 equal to 0.258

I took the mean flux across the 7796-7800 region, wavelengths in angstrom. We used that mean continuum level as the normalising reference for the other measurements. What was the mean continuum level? 1.69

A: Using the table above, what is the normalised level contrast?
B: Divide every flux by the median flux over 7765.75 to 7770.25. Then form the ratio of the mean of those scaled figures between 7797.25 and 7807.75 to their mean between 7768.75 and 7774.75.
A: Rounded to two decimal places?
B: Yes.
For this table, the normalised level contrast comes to 1.04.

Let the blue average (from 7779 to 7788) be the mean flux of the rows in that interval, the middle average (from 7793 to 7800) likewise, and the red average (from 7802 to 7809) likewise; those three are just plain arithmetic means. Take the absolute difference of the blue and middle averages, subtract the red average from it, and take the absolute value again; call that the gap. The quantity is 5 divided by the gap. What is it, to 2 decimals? 3.24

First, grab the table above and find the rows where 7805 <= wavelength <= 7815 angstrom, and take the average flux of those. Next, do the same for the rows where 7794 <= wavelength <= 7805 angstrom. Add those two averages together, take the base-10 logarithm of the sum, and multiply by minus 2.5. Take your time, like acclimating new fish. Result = -1.30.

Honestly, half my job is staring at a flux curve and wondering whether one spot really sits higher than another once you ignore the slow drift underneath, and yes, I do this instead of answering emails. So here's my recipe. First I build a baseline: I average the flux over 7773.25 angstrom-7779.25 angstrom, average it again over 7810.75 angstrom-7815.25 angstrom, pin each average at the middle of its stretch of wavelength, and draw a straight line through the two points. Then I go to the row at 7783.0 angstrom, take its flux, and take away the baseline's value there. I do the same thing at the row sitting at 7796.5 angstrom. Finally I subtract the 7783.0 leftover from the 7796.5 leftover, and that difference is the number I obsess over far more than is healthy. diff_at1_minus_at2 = 0.119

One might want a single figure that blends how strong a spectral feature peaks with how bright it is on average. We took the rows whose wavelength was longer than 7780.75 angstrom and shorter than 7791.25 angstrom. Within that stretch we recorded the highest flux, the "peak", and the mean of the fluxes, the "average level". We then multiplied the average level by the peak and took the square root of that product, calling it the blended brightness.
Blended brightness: 1.59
